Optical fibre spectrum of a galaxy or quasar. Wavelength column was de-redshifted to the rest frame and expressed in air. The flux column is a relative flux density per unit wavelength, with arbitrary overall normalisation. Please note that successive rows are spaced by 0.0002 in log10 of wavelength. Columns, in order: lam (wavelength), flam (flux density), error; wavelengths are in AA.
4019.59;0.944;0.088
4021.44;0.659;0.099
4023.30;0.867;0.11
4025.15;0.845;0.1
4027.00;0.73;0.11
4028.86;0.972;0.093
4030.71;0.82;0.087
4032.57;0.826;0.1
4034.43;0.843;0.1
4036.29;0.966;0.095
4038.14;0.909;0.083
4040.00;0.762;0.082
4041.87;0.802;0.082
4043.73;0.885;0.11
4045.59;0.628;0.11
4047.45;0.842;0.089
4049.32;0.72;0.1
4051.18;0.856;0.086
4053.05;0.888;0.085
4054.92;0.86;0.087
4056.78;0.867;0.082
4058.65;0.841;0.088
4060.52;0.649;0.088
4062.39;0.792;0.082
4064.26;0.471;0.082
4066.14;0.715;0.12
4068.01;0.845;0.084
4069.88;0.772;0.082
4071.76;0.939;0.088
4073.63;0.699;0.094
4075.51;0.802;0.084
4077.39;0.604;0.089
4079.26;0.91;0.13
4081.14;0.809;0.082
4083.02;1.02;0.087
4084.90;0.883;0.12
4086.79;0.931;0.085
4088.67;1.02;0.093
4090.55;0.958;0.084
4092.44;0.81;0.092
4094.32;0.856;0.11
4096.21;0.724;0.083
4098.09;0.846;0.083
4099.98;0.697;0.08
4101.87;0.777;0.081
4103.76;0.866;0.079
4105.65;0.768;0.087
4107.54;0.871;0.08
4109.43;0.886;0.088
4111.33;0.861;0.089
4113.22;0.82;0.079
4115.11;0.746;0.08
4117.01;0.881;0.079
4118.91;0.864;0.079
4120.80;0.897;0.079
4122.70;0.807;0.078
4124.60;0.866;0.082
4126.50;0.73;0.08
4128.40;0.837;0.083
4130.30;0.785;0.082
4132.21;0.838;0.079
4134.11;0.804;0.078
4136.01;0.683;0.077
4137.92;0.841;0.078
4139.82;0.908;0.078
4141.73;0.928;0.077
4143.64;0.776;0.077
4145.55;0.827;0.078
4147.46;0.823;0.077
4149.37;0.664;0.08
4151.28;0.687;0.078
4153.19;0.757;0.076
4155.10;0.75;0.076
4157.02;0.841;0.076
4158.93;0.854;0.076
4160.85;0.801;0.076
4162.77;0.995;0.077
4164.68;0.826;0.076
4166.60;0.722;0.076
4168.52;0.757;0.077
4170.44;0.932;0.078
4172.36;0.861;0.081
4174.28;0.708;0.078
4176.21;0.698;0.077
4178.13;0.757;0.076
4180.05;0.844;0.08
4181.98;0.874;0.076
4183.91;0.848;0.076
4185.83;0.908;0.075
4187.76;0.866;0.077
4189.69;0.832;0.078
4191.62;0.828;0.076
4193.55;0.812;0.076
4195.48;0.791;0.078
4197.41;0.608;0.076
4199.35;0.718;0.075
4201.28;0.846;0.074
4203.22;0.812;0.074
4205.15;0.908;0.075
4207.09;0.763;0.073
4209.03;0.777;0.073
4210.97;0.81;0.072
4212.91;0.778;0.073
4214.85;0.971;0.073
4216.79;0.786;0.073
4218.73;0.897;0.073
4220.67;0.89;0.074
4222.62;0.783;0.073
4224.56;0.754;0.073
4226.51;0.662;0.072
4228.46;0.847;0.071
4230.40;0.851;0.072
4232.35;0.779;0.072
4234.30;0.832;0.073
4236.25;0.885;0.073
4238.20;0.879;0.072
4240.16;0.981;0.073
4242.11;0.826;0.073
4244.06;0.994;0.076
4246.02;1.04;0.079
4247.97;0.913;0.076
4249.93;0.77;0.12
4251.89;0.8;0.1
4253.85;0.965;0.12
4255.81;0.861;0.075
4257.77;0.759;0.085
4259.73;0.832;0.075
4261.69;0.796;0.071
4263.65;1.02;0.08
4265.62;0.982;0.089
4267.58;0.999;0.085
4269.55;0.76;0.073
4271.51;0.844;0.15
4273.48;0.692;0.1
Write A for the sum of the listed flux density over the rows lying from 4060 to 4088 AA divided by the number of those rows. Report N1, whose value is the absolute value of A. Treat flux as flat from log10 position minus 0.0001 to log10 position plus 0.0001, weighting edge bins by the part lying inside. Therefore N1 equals 0.79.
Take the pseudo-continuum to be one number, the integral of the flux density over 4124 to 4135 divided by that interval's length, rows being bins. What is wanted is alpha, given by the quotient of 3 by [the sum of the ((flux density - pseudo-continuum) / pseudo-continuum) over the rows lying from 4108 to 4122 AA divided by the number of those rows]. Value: 57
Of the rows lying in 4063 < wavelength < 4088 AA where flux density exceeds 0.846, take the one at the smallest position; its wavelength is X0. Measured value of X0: 4071.76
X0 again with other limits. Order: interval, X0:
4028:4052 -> 4028.86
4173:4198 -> 4181.98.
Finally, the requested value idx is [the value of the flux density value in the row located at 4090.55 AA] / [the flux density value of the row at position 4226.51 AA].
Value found 1.45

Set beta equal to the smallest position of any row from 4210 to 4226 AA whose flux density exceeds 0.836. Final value 4214.85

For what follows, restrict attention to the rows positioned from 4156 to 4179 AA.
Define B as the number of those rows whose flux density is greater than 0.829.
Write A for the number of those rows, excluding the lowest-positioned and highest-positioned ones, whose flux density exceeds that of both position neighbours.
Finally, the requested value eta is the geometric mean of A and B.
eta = 3.9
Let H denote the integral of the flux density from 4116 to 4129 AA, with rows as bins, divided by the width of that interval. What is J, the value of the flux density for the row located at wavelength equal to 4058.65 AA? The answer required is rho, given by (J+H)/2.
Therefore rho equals 0.840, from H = 0.840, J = 0.841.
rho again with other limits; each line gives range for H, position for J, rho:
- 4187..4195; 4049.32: 0.776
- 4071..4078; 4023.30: 0.815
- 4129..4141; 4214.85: 0.892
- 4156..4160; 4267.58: 0.921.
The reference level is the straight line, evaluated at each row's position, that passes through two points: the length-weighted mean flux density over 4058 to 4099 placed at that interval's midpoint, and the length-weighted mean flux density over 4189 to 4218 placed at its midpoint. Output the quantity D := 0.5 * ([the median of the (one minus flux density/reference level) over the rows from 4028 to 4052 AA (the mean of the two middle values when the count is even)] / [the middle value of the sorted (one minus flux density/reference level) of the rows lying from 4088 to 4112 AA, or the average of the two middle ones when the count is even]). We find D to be 0.3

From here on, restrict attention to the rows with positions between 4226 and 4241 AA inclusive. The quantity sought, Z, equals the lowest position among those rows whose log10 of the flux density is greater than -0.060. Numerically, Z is 4236.25 AA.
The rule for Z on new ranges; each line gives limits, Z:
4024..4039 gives 4028.86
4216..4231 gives 4218.73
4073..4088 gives 4079.26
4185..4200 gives 4185.83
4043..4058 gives 4043.73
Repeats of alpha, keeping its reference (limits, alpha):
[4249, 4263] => 135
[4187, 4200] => -84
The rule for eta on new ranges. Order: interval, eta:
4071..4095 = 5.7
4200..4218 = 3.0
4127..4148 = 3.9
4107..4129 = 5.7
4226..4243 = 4.2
